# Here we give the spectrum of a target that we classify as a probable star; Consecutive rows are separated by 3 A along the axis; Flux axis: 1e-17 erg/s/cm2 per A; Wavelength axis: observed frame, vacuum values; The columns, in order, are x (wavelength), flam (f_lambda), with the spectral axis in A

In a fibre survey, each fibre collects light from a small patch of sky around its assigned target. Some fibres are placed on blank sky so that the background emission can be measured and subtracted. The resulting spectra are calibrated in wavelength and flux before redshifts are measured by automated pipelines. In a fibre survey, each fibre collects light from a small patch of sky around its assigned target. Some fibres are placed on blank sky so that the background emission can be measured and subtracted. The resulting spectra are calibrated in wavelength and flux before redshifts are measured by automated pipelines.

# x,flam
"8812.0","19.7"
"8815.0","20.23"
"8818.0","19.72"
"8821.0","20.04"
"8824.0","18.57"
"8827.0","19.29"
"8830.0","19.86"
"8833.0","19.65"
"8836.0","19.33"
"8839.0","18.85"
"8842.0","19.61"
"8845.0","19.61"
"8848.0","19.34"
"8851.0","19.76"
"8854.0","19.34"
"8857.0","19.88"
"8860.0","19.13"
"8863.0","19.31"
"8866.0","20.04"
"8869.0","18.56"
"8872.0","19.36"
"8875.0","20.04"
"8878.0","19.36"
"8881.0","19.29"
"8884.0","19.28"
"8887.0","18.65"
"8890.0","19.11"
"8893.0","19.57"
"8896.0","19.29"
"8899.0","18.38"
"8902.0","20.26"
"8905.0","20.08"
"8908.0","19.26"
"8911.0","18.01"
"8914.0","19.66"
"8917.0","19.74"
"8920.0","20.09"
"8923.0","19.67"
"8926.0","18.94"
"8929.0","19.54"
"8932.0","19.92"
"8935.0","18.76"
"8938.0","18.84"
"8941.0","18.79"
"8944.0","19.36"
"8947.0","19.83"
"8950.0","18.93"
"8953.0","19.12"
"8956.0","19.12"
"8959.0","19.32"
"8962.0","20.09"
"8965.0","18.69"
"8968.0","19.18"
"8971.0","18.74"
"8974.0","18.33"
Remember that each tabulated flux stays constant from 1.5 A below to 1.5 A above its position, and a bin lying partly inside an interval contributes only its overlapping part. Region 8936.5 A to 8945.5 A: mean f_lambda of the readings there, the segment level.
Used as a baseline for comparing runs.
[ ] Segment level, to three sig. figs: 19.0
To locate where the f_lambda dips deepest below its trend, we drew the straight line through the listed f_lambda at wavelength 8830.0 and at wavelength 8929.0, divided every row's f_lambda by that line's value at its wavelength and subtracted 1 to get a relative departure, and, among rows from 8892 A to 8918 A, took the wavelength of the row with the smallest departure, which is 8911.0 A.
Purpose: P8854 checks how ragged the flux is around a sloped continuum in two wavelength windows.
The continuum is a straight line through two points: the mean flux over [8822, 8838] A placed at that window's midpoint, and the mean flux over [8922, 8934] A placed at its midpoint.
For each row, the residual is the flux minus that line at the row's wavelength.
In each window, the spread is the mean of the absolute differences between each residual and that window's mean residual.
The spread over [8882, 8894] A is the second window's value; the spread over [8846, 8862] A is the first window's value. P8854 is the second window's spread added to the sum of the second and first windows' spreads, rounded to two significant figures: 0.81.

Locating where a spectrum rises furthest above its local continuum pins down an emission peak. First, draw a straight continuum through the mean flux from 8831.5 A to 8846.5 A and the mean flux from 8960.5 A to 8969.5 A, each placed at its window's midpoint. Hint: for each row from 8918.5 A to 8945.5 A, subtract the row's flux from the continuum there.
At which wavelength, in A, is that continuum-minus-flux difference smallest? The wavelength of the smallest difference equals 8920.0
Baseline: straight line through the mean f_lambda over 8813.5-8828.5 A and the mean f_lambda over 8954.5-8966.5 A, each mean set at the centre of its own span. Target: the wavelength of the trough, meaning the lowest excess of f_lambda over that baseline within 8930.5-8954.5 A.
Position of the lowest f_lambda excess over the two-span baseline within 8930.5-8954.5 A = 8935.0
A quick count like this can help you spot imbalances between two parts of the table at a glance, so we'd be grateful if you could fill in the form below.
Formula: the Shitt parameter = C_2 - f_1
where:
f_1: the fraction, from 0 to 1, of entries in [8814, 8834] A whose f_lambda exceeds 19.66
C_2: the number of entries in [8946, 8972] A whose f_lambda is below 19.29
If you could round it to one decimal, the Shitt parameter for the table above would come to 5.4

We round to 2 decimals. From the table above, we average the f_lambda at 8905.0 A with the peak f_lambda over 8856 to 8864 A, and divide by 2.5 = 7.99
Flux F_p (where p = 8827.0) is 19.29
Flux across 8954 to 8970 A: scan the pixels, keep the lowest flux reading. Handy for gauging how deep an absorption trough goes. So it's 18.69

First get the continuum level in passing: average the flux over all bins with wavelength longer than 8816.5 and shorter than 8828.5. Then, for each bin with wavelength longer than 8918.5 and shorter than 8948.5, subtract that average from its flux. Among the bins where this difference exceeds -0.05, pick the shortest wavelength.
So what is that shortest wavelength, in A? 8920.0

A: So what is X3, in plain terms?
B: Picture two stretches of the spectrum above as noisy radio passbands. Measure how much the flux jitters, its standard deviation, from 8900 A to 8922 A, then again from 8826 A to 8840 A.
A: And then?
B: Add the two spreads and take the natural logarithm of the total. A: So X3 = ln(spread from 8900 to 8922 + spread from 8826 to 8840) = 0.1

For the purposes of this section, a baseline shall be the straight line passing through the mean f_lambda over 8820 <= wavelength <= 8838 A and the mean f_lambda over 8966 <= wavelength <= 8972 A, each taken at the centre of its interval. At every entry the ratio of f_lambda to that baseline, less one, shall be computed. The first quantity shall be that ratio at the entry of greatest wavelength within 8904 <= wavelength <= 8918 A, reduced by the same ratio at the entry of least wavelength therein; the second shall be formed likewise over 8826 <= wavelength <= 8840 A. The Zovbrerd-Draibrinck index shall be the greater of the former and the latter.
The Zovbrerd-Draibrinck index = -0.02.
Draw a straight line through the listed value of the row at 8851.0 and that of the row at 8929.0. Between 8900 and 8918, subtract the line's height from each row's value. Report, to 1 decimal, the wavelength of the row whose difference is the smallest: 8911.0 A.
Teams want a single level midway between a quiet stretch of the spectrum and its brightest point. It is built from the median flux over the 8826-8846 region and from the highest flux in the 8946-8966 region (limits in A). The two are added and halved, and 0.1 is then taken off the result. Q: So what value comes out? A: 19.75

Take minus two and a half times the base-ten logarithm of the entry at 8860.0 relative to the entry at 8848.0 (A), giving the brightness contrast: 0.012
